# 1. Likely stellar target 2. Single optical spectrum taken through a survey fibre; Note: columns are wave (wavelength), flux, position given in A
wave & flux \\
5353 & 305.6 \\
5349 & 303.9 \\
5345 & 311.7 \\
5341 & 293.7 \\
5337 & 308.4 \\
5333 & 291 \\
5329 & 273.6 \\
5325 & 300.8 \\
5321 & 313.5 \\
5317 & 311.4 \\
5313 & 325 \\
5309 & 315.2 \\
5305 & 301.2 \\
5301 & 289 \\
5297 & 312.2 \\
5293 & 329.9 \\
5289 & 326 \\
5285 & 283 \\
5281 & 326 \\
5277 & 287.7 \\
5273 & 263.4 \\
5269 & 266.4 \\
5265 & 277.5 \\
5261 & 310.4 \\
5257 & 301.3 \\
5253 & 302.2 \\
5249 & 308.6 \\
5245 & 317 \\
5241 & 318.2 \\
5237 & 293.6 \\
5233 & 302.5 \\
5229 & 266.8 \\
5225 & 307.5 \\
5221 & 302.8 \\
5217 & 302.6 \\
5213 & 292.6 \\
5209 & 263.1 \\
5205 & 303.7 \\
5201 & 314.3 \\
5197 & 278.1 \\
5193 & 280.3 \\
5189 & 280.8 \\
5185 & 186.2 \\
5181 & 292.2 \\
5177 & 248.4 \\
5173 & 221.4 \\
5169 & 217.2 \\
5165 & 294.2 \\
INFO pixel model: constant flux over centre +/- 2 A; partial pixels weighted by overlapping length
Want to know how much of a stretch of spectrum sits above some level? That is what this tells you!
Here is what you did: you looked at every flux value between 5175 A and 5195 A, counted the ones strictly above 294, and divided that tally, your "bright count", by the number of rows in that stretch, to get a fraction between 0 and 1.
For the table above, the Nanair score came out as 0.0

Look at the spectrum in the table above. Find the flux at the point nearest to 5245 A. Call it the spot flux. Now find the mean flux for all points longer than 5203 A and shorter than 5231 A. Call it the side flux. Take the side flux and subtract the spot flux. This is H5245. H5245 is -26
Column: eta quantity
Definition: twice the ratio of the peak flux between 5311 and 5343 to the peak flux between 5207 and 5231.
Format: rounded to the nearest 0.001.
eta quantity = 2.114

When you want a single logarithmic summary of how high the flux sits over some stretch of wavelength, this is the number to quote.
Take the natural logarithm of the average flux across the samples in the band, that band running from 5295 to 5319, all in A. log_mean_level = 5.73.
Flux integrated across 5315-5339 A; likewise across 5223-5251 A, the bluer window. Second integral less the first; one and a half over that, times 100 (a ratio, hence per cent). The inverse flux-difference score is 0.12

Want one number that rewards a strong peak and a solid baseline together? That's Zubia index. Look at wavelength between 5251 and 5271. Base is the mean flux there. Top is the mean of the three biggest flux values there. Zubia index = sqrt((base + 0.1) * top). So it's 298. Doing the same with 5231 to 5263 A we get 311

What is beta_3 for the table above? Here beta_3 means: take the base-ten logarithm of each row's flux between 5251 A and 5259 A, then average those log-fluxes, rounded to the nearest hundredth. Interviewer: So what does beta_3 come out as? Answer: 2.48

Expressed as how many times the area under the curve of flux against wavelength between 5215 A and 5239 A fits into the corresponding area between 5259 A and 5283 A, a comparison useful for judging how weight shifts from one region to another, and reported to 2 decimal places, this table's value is 0.97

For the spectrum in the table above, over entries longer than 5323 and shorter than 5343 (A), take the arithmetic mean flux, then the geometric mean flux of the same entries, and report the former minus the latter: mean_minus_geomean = 0.23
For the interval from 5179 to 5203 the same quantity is 3.53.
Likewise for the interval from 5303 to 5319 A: 0.12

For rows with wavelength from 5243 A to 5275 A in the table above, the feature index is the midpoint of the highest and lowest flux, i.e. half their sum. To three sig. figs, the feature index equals 290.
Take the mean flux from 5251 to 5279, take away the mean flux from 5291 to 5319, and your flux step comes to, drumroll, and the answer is -25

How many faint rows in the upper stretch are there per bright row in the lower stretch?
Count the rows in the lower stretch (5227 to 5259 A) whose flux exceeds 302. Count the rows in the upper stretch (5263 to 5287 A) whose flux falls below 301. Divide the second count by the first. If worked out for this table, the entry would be 1.00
